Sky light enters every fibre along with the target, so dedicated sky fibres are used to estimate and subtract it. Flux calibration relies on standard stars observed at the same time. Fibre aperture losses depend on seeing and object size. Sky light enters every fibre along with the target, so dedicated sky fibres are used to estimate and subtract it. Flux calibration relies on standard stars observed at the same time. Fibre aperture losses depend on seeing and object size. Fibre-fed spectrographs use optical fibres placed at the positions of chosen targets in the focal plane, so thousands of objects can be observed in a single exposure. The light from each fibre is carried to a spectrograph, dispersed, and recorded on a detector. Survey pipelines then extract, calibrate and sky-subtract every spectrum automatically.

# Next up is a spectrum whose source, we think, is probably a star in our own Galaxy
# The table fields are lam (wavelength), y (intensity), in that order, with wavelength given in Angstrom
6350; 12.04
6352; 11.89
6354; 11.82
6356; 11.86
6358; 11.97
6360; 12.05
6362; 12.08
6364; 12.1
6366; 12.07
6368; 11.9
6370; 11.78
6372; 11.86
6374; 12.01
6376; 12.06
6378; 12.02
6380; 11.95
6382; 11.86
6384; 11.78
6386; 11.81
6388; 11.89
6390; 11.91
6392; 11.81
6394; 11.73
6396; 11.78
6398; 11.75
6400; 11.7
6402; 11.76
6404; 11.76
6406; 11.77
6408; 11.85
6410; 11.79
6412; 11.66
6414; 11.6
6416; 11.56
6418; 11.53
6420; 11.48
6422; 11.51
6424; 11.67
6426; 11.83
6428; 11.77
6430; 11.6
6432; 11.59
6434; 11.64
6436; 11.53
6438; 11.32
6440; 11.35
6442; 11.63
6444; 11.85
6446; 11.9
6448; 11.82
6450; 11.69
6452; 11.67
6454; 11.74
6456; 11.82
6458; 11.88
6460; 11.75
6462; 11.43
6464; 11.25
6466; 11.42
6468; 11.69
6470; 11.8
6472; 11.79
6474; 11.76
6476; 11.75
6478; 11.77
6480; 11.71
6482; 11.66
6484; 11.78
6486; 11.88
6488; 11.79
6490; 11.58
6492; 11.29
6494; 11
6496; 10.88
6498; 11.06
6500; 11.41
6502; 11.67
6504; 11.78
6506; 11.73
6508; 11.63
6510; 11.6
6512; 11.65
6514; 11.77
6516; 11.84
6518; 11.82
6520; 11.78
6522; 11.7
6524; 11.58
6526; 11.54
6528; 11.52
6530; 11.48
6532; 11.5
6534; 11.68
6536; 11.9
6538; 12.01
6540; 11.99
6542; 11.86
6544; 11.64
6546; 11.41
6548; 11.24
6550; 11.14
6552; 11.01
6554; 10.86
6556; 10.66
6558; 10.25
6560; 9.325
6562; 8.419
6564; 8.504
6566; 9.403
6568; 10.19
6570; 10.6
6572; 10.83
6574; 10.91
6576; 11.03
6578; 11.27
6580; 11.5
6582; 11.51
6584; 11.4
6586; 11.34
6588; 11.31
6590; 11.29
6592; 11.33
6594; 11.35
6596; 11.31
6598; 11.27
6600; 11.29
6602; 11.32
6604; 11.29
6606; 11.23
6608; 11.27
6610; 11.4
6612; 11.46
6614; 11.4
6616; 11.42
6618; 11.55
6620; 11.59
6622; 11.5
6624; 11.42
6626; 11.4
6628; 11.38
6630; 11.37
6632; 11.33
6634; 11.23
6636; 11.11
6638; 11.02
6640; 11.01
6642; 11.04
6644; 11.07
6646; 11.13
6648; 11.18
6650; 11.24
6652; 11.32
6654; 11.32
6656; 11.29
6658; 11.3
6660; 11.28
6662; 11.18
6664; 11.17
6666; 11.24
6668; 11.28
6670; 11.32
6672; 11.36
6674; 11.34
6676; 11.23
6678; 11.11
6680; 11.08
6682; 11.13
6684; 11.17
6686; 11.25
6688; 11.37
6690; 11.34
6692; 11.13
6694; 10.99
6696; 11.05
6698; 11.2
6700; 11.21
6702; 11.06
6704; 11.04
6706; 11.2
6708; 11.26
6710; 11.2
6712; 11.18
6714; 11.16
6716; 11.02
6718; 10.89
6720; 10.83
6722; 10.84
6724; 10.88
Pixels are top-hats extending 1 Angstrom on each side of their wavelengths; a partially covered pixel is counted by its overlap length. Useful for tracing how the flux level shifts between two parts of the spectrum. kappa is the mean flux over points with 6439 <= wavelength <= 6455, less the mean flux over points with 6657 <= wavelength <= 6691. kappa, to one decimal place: 0.5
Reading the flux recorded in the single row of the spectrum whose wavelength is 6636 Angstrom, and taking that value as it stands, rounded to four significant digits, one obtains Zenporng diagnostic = 11.11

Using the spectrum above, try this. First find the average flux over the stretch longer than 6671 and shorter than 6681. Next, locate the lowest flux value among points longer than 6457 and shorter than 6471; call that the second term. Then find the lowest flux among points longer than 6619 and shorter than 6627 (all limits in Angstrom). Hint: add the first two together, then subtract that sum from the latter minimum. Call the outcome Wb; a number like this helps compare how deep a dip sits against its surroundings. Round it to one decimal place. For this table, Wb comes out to -11.1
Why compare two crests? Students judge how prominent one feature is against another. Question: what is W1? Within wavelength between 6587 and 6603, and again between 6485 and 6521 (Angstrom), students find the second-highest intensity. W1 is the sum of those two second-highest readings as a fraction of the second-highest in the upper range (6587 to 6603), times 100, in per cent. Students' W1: 205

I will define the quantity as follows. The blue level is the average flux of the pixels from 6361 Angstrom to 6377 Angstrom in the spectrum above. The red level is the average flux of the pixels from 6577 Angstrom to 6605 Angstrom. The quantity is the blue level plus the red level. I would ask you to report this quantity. 23.3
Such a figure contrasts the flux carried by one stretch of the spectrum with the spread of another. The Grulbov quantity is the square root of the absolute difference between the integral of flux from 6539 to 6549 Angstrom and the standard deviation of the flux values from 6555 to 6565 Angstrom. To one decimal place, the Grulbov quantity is 10.7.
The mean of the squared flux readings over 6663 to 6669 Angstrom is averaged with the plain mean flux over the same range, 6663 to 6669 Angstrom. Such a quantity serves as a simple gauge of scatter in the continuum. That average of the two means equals 69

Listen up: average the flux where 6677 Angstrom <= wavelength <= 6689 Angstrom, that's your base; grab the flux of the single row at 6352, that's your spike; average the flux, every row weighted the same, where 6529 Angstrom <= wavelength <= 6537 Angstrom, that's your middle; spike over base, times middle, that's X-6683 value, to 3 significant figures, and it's 12.4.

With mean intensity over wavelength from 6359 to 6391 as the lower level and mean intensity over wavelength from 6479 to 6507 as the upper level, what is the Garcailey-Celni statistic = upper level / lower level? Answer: 0.96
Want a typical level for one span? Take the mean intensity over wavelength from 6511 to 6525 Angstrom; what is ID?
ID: 11.7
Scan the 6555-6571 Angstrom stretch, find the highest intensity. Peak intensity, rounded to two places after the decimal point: 10.66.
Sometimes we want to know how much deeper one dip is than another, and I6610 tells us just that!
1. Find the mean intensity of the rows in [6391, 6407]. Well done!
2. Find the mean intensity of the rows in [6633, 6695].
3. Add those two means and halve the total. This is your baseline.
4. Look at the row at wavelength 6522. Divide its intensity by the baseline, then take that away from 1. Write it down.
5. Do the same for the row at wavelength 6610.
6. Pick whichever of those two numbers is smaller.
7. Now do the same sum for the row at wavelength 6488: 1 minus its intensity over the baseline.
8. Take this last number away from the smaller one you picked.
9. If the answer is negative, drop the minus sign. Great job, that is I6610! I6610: 0.01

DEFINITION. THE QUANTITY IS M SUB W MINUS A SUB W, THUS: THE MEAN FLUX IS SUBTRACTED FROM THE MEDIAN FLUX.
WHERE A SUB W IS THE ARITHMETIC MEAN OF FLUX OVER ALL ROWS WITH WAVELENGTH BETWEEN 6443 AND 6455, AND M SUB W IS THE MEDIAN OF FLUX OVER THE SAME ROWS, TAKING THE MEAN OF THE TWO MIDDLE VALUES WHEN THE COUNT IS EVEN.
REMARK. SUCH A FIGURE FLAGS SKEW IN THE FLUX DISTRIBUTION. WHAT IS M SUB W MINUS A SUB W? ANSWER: 0.002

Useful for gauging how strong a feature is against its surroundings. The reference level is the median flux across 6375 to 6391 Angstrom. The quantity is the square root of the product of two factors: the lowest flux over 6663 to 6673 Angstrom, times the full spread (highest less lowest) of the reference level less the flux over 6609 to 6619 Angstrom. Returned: 1.29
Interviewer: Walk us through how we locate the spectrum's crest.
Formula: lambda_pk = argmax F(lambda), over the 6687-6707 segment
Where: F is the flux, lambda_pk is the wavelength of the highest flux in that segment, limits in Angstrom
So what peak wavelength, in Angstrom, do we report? 6688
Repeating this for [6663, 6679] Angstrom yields 6672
